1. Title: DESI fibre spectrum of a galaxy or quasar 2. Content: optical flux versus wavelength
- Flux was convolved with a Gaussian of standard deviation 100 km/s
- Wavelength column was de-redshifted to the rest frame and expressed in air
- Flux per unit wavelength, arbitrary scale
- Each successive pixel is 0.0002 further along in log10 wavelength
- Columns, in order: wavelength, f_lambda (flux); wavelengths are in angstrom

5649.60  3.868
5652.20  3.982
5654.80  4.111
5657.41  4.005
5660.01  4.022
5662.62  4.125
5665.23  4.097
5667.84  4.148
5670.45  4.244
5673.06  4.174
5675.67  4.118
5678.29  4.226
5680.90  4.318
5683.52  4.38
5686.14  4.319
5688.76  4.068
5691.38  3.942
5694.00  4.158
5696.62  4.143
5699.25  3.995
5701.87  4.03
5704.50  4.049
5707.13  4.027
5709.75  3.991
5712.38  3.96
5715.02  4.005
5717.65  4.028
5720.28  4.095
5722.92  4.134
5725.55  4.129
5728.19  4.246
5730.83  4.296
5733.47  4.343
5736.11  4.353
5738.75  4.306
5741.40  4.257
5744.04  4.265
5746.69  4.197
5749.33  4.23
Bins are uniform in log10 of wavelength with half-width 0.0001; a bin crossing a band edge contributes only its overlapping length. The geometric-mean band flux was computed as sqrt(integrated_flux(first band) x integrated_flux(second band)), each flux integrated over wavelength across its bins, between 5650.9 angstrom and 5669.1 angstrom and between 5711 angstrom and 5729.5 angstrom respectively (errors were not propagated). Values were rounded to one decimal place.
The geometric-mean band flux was 74.8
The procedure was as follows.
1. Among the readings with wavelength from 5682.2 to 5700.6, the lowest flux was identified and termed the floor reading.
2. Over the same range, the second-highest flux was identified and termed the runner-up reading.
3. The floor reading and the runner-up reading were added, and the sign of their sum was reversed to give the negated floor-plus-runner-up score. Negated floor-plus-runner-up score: -8.26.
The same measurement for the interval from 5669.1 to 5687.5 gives -8.44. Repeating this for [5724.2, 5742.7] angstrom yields -8.47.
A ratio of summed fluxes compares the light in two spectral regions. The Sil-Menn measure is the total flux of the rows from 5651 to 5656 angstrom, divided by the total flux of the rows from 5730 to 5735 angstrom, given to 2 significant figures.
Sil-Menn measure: 0.94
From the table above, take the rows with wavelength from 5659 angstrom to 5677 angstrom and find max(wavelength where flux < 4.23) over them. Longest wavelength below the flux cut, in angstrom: 5675.67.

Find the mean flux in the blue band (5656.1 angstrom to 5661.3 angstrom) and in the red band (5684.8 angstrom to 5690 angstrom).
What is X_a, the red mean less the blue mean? 0.18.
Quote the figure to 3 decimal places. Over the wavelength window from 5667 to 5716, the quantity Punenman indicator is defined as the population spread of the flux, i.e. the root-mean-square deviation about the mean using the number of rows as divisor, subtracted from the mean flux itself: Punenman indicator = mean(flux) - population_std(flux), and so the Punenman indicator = 3.994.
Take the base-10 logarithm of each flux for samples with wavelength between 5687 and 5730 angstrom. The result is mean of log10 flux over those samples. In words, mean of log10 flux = 0.609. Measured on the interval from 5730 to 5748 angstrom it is 0.632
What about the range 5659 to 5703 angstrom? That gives 0.618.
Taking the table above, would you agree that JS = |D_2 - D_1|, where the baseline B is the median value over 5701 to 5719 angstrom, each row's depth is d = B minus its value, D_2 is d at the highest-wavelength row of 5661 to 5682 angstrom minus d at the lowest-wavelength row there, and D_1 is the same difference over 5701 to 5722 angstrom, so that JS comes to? 0.13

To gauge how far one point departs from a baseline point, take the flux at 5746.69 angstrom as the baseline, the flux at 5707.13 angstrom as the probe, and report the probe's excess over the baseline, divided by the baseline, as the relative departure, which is -0.04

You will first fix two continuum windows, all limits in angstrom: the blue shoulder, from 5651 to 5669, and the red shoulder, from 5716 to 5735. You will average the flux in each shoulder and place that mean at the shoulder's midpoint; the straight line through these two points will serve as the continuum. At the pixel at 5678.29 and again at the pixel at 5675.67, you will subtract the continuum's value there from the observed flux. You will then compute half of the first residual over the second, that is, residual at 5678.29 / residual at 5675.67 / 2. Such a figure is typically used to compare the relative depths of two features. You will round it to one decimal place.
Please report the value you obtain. 2.9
